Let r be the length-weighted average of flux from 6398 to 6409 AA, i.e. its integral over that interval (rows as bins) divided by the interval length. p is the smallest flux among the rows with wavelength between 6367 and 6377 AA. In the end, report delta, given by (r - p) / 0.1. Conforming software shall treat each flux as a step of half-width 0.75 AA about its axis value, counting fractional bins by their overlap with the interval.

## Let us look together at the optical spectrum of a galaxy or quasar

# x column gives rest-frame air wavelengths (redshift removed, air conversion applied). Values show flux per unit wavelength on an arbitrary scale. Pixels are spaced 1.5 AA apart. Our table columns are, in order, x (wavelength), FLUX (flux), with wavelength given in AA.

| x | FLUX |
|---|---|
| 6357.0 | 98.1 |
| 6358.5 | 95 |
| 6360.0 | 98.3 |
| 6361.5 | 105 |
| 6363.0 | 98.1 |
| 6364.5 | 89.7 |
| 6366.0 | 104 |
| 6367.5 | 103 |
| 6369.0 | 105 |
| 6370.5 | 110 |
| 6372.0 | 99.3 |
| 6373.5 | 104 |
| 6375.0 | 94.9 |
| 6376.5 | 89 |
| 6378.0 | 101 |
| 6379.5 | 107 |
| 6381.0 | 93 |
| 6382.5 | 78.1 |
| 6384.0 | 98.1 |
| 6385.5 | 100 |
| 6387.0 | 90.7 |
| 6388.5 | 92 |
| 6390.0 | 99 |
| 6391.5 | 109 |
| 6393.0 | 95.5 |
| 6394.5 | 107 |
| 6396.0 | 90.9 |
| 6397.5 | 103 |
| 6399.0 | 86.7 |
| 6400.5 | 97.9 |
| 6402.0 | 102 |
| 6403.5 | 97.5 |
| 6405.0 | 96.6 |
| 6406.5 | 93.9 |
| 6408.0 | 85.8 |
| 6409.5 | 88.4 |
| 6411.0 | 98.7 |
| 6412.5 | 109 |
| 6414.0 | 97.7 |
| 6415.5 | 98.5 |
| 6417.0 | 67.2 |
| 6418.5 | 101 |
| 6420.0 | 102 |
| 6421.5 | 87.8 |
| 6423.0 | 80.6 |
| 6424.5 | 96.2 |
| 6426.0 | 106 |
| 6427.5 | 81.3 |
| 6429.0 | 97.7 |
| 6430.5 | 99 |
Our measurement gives 54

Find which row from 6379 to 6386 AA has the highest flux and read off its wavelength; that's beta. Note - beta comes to 6379.5 AA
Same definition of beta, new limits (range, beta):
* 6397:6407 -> 6397.5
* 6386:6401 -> 6391.5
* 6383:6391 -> 6385.5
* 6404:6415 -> 6412.5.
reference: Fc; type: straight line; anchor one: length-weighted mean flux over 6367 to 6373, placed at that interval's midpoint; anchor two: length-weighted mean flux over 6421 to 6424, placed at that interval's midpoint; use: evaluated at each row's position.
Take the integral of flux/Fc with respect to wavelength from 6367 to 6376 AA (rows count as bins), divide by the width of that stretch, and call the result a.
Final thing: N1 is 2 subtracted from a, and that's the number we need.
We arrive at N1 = -1.01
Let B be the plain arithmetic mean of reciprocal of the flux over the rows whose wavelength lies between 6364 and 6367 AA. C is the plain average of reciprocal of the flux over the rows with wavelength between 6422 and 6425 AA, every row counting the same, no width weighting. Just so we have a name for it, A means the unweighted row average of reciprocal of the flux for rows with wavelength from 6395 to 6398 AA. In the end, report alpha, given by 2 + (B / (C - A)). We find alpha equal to 12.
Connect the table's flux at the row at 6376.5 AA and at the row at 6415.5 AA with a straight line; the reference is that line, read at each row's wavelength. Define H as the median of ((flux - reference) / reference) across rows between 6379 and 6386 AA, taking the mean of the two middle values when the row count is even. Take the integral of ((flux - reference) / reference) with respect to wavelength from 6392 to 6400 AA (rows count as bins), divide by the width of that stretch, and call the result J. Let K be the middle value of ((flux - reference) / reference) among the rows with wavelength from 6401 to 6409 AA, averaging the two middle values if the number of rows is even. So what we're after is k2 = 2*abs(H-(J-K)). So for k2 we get 0.10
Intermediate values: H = 0.080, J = 0.04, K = 0.007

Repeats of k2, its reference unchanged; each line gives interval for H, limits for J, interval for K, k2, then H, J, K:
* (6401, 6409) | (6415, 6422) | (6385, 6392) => 0.32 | 0.007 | -0.08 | 0.073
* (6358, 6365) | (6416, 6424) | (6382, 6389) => 0.52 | 0.145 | -0.11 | 0.001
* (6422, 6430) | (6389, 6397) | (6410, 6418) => 0.24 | -0.045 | 0.08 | 0.000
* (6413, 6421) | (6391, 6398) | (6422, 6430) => 0.25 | 0.000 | 0.08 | -0.045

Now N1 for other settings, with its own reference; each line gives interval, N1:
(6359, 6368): -1.07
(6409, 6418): -0.94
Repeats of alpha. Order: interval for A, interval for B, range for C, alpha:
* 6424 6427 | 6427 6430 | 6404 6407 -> 21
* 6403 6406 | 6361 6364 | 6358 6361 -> 219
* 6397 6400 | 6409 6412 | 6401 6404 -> -16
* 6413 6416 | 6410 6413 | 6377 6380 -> -15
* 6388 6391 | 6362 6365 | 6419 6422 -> 98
